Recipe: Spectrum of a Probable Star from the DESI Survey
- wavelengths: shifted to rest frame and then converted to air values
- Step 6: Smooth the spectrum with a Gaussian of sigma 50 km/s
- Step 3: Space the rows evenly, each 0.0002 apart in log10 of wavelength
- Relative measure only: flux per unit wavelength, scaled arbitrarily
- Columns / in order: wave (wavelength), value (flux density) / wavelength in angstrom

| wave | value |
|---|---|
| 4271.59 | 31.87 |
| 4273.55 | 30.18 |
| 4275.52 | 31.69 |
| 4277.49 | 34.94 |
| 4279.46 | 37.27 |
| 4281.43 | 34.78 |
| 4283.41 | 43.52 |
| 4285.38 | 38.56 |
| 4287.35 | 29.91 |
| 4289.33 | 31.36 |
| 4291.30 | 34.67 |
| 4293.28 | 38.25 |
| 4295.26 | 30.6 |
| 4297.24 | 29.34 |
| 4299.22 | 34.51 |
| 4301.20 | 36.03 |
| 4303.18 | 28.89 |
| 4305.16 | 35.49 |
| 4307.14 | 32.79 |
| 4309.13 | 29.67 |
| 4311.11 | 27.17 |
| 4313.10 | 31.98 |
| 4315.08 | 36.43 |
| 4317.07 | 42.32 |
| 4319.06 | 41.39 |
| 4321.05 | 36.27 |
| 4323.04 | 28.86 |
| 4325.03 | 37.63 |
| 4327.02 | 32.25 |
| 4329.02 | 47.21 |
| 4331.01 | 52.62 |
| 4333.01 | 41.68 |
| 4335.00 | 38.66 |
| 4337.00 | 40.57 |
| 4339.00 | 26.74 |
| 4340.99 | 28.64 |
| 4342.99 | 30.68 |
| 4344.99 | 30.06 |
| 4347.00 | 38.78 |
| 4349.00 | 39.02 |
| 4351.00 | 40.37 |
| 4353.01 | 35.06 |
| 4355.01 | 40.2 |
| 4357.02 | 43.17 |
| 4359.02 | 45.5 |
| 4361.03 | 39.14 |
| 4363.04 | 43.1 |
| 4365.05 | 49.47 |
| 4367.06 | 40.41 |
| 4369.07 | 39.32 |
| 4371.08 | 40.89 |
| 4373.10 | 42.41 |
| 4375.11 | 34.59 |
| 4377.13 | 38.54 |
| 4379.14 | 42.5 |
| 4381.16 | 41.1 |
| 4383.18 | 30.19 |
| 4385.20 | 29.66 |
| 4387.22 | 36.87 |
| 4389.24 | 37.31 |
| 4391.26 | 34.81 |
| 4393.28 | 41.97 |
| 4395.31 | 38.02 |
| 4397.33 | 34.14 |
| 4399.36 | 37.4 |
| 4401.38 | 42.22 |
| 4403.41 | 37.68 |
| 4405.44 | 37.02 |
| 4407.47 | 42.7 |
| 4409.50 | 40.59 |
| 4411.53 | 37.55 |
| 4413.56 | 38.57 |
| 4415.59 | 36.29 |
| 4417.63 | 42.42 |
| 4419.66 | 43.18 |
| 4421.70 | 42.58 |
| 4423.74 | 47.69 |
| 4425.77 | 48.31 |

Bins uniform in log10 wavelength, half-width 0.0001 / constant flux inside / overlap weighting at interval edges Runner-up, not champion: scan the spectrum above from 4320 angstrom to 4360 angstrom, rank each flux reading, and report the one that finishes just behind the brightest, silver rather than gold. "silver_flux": 47.21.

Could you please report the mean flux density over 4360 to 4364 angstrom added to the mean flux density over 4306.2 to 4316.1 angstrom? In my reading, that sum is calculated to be 73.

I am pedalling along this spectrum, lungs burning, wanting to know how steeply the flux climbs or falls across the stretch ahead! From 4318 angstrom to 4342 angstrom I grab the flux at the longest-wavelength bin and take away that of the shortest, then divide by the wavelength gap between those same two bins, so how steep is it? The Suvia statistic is -0.58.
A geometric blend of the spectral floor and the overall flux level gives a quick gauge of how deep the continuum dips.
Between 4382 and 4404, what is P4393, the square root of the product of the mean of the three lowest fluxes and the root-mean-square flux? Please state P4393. 34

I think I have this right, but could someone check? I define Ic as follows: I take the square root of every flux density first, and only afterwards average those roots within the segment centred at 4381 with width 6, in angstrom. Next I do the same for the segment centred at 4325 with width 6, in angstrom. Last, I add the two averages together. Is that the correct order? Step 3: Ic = 11.9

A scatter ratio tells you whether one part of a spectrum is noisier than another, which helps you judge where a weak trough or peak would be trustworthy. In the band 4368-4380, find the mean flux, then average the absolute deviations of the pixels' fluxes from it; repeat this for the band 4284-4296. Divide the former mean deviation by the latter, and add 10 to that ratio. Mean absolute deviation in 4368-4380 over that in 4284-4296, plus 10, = 10.7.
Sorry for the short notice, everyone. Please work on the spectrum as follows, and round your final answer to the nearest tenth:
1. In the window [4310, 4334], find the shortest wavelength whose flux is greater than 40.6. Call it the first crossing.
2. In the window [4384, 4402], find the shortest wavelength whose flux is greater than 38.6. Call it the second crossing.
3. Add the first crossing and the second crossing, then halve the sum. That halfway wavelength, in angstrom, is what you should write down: 4355.2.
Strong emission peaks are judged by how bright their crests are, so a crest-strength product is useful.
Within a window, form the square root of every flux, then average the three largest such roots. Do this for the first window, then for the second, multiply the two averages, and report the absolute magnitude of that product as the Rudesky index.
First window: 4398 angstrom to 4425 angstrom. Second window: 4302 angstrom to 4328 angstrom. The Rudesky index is 42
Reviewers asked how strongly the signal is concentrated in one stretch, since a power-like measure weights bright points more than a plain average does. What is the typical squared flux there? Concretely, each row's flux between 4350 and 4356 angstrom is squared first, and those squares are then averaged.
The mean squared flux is 1492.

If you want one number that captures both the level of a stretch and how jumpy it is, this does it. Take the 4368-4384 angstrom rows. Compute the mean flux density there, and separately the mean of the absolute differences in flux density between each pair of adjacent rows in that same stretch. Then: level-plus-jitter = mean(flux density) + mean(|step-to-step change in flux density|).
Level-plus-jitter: 43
